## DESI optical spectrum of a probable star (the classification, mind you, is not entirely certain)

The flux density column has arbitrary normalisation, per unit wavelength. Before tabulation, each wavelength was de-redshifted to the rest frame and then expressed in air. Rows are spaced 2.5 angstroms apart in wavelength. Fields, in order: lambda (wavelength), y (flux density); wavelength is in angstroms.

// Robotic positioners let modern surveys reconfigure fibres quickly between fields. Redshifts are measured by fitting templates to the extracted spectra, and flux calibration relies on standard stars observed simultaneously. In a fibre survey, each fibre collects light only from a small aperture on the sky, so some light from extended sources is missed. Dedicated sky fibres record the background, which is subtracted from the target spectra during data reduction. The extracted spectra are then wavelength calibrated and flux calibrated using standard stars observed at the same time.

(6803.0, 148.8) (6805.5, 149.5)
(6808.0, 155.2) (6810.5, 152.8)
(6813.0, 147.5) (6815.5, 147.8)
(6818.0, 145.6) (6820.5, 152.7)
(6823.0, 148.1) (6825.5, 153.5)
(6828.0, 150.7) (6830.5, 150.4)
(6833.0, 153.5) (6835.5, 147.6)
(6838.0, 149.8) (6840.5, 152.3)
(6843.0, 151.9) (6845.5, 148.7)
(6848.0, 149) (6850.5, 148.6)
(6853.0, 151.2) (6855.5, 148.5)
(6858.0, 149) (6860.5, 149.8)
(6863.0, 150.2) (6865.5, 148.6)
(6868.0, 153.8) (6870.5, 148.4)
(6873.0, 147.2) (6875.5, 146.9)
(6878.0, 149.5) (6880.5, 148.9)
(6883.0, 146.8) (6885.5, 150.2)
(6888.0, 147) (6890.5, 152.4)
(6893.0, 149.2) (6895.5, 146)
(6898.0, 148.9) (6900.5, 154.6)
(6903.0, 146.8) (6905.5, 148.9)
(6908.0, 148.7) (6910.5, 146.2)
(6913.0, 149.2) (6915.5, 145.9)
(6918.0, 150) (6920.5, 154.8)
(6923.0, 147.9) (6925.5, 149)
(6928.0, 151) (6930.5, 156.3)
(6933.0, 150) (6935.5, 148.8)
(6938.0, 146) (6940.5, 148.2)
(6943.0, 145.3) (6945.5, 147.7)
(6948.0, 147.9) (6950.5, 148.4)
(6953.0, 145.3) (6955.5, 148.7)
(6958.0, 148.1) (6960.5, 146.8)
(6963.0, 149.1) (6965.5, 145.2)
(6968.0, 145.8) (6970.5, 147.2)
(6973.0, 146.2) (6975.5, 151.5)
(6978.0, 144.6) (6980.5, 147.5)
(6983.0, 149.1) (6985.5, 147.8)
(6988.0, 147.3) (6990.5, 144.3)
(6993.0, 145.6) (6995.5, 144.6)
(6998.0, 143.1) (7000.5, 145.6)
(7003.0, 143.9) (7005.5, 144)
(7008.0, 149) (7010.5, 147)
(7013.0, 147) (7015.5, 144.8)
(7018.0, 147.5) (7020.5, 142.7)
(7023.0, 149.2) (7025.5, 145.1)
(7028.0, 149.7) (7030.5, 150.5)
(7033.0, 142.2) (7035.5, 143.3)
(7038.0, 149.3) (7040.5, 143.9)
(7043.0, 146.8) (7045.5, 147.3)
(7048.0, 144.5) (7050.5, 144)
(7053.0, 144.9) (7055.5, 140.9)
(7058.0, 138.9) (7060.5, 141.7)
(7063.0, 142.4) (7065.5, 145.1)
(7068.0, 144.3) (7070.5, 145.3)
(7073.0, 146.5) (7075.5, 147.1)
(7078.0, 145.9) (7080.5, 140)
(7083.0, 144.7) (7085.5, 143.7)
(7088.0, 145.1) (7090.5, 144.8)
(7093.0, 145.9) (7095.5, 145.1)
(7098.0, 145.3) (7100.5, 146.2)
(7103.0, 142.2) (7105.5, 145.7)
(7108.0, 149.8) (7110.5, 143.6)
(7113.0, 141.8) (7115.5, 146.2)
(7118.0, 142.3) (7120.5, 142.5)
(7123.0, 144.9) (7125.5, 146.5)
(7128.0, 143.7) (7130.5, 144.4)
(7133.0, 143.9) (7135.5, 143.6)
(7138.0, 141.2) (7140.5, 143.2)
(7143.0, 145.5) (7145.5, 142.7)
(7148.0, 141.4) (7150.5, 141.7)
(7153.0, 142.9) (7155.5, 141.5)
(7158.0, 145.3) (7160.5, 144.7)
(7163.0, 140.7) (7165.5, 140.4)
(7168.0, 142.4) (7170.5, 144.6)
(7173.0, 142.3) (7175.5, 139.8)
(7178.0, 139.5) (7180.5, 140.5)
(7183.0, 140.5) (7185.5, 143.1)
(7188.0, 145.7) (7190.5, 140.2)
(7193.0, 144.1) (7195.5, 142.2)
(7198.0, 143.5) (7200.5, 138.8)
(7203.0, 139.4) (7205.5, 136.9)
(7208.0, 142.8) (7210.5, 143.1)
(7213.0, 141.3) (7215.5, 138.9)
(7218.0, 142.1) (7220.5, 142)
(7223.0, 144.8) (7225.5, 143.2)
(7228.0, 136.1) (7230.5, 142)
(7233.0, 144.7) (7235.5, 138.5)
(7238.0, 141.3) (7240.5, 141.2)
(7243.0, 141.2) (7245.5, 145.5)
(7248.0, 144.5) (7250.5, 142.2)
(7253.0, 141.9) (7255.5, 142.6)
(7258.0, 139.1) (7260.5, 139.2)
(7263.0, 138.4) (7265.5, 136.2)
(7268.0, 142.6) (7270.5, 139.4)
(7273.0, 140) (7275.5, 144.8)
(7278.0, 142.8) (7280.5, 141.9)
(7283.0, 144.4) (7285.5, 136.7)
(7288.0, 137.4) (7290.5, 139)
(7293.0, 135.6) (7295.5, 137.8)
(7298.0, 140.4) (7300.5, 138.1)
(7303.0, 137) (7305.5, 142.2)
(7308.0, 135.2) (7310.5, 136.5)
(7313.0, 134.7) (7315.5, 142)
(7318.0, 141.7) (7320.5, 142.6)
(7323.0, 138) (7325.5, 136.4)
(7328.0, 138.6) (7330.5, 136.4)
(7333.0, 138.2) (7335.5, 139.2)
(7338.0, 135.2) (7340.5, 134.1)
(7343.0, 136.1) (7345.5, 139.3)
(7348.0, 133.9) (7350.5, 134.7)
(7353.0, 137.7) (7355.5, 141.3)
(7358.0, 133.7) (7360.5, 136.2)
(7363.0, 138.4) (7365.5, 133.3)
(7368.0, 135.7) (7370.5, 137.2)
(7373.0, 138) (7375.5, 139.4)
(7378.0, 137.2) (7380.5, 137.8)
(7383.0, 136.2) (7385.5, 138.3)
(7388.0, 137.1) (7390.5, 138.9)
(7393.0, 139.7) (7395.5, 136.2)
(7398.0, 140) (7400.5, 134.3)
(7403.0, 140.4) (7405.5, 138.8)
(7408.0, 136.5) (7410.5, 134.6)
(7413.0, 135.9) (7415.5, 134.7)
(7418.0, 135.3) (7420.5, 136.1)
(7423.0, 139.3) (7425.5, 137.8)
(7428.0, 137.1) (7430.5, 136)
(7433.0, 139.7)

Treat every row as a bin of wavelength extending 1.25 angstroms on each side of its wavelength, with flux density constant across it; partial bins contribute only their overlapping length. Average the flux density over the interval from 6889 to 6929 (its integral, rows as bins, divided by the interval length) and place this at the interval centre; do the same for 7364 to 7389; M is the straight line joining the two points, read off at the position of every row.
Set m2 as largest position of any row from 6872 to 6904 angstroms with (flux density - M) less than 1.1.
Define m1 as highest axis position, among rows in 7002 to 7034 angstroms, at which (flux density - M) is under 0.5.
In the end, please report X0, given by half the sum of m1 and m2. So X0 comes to 6968.0 angstroms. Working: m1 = 7033.0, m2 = 6903.0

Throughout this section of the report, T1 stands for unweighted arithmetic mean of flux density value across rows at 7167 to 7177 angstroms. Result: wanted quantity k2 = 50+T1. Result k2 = 192.3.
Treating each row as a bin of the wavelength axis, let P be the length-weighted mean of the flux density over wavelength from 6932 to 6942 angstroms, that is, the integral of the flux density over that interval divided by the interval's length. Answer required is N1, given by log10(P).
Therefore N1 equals 2.17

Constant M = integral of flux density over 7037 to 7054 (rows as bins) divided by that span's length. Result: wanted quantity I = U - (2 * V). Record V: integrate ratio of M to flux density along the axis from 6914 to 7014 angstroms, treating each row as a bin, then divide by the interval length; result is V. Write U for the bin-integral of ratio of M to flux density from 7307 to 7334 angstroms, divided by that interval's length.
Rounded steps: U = 1.05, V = 0.99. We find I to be -0.92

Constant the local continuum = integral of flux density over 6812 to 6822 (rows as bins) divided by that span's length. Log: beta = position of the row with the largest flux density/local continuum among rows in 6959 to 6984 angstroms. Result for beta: 6975.5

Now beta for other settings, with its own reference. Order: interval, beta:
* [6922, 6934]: 6930.5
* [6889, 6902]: 6900.5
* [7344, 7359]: 7355.5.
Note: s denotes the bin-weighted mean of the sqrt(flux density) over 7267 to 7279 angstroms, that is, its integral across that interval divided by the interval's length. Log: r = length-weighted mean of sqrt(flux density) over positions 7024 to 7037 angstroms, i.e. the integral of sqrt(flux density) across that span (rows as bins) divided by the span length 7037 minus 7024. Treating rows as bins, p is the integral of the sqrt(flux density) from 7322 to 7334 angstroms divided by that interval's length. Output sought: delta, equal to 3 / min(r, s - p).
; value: 16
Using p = 11.7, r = 12.1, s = 11.9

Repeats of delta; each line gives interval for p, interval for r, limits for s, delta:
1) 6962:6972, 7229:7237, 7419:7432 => -8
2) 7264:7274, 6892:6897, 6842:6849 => 7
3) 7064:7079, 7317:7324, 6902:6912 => 35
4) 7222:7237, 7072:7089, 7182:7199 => 55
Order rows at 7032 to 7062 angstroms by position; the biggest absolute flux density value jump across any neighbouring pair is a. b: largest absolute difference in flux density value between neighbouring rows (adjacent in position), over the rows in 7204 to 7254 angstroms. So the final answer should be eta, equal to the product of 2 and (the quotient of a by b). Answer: 1.69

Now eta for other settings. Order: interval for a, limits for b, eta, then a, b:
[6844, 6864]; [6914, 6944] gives 0.78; 2.7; 6.90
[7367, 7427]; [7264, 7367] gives 1.58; 6.1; 7.70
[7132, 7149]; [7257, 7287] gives 0.73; 2.8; 7.70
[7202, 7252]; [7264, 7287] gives 1.84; 7.1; 7.70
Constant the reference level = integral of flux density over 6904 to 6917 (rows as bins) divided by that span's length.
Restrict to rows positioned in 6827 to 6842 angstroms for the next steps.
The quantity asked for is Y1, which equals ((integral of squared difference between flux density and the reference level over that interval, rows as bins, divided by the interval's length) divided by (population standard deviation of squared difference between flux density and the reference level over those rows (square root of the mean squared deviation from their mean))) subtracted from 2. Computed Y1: 0.9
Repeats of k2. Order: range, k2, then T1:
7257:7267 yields 188.2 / 138.2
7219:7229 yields 191.5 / 141.5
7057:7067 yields 192.0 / 142.0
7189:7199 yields 192.5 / 142.5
